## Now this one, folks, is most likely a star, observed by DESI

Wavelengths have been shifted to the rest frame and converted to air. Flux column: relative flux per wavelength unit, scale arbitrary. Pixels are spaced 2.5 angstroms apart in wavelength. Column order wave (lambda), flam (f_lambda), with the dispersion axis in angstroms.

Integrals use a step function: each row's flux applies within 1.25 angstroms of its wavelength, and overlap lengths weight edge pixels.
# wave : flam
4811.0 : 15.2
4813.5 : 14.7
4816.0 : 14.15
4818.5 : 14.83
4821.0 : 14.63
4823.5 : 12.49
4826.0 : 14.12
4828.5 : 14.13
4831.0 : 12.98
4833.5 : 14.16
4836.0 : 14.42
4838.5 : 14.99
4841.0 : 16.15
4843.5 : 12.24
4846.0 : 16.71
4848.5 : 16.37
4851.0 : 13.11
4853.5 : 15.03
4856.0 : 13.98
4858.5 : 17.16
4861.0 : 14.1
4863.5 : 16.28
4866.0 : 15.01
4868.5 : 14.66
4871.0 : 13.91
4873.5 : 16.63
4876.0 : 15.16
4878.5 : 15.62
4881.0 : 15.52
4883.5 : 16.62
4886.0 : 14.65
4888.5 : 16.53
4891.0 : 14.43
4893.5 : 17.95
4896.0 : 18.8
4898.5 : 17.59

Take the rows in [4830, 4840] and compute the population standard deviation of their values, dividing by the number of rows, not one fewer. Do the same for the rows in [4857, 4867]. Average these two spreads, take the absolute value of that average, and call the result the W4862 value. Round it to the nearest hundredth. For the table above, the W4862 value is 0.95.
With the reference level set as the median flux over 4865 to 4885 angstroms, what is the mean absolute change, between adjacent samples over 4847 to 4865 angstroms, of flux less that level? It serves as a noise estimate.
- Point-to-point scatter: 2.4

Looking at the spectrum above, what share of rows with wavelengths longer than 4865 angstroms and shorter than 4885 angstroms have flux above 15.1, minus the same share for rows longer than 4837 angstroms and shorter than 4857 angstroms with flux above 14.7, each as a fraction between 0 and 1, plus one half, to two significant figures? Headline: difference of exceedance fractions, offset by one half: 0.50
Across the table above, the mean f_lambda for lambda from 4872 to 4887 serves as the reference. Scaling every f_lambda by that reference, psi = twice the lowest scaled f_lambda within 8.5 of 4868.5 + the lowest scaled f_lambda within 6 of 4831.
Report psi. 2.60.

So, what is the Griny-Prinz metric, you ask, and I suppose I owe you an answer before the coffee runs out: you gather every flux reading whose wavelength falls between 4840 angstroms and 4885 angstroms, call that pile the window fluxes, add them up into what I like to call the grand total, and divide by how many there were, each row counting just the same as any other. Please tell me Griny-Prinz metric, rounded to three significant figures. 15.2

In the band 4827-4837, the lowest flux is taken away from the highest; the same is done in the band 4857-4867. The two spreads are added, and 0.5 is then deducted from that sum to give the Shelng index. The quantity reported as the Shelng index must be 4.0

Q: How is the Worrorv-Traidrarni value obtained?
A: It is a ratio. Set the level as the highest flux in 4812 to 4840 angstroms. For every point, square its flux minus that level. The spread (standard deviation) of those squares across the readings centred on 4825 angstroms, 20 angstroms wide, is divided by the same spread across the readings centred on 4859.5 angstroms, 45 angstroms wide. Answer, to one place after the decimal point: 1.1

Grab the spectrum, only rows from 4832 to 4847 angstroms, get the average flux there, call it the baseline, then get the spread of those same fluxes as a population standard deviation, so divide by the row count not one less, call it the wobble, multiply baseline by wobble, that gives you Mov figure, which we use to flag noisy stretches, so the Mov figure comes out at 21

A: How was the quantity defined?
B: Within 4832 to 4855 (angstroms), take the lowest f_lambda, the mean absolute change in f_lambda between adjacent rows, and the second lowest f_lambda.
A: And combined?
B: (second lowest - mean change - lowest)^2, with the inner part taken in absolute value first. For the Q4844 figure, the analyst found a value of 1.2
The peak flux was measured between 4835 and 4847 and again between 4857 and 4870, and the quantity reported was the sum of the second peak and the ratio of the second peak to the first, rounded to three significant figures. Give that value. 18.2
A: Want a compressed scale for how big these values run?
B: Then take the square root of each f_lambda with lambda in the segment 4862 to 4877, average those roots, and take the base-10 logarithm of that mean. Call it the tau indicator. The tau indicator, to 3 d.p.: 0.592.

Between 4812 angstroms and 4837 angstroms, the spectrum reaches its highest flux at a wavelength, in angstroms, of 4818.5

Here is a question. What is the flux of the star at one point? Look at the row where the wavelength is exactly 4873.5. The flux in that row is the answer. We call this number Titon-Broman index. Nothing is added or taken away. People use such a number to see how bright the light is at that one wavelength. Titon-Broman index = 16.63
